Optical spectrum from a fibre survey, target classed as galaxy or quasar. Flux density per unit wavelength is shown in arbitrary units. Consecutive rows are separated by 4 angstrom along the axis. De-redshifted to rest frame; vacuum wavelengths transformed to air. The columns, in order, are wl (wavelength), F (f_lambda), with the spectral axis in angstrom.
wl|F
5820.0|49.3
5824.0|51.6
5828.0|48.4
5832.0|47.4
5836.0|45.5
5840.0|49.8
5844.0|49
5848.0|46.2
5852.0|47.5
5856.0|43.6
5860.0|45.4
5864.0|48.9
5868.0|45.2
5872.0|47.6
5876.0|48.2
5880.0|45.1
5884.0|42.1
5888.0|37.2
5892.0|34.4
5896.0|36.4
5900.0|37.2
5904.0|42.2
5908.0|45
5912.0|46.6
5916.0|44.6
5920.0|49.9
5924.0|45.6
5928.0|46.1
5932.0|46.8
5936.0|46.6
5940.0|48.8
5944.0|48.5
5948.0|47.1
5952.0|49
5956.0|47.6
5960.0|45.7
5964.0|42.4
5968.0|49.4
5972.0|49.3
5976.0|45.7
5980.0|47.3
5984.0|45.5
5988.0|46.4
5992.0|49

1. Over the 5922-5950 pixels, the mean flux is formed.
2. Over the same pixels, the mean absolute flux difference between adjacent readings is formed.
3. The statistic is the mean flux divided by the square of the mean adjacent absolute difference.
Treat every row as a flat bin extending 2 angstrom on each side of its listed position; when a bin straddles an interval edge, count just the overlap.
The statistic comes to 60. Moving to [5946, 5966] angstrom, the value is 10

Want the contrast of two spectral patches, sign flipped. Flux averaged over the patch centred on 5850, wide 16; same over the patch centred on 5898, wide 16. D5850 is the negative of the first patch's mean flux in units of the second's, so -1.24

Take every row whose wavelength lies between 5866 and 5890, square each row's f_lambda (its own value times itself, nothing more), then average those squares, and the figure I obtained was 1970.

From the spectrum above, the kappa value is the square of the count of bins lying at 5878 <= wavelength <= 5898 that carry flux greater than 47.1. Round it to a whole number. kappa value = 0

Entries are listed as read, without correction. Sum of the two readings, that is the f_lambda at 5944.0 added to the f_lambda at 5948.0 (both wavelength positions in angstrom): 96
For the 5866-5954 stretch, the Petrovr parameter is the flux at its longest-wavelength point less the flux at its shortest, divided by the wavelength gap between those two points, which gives 0.045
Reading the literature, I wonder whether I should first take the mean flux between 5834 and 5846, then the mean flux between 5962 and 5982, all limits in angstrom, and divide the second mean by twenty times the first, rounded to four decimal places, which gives 0.0487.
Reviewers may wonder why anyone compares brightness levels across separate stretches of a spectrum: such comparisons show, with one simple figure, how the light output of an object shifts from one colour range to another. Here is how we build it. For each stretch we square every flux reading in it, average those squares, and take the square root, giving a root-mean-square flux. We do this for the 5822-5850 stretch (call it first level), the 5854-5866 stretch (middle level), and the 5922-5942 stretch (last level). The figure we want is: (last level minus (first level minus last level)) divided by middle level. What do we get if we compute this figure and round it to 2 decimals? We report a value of 0.98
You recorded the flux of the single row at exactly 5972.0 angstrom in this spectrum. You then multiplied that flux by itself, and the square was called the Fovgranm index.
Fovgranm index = 2430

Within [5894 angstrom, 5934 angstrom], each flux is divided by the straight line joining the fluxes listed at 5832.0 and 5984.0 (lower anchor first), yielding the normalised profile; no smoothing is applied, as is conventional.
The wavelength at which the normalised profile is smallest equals 5896.0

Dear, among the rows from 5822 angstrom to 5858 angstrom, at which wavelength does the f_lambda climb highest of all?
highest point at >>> 5824.0 angstrom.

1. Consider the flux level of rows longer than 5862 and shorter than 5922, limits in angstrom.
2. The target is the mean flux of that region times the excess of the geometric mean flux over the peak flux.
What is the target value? -295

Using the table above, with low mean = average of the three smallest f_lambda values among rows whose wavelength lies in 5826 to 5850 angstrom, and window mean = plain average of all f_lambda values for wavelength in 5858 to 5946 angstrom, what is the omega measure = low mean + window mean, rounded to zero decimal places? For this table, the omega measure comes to 91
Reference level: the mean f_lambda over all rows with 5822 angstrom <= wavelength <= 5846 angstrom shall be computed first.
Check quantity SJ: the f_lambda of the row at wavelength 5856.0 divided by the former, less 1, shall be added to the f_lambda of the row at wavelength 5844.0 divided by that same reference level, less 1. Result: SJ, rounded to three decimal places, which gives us -0.095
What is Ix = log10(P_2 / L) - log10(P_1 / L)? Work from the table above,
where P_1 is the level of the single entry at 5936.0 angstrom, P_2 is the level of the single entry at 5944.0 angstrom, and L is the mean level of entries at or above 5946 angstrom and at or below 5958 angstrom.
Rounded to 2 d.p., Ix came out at 0.02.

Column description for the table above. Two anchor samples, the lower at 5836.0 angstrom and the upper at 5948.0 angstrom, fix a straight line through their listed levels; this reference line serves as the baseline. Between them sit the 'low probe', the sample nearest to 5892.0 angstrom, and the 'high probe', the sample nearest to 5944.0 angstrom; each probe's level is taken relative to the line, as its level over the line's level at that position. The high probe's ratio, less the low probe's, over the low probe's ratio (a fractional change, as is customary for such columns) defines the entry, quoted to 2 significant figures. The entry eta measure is 0.39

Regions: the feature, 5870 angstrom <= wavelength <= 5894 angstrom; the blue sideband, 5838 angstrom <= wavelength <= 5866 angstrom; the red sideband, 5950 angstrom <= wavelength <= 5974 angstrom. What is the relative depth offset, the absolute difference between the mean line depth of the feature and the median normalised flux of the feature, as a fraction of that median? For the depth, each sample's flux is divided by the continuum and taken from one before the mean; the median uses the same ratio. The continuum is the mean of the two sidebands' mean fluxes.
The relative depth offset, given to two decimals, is 0.89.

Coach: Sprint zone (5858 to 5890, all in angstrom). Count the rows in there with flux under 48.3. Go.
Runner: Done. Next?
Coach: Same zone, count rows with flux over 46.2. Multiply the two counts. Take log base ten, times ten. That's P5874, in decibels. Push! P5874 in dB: 13.2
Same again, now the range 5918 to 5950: 14.8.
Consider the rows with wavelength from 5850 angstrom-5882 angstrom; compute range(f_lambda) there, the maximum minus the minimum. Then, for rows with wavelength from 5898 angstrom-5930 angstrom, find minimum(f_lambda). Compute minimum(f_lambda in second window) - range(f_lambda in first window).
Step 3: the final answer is 31.9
